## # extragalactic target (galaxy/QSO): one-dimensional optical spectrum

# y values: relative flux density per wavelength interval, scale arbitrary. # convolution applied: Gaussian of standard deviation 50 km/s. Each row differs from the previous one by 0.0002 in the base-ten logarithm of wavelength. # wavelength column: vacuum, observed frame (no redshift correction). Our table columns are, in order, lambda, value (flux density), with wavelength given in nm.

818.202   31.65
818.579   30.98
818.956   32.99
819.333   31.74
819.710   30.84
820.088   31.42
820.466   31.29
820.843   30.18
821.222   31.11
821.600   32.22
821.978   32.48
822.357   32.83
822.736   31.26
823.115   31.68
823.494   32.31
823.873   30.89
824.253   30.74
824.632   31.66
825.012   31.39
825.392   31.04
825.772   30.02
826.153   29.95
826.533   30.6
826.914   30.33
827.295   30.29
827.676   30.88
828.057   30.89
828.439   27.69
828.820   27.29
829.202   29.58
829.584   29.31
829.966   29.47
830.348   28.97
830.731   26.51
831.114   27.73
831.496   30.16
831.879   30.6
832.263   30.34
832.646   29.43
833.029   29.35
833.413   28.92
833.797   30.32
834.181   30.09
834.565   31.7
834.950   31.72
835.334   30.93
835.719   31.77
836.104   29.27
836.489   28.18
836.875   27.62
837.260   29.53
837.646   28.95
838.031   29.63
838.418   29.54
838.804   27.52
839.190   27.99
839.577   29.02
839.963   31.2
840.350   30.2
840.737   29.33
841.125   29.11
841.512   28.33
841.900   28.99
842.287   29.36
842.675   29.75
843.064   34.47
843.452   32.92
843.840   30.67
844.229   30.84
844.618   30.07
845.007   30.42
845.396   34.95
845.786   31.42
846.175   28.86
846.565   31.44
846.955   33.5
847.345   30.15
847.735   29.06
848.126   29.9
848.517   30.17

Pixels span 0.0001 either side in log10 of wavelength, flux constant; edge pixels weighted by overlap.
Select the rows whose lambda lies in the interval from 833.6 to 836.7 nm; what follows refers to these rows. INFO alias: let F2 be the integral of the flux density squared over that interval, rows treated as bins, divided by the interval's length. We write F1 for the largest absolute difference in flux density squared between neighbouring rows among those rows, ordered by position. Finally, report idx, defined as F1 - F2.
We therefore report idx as -778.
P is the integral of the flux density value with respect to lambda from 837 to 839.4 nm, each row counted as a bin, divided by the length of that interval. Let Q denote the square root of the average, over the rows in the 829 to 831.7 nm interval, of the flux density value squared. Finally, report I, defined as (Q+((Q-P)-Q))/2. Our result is 0.0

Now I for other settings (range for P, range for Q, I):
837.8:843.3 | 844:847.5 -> 0.9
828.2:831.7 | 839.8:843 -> 0.5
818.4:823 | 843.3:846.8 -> -0.1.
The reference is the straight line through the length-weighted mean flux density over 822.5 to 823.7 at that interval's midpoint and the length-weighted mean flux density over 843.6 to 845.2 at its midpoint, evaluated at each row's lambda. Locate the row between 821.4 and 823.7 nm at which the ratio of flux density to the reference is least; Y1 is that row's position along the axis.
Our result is 822.736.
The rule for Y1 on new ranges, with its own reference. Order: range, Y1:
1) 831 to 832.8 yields 831.114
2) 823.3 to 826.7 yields 826.153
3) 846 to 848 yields 846.175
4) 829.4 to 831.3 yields 830.731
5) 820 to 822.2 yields 820.843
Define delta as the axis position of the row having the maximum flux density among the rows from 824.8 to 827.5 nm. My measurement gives 825.012 nm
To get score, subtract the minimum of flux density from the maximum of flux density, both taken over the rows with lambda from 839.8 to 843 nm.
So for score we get 2.9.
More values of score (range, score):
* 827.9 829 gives 3.6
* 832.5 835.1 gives 2.8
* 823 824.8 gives 1.6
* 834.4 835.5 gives 0.8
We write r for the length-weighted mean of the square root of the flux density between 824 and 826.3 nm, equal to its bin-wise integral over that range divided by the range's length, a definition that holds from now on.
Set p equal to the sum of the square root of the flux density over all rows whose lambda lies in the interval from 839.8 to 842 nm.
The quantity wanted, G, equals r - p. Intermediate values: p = 32.6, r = 5.55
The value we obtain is -27.0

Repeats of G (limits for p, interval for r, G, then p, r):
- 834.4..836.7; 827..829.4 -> -27.8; 33.2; 5.43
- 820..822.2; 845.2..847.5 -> -28.0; 33.6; 5.63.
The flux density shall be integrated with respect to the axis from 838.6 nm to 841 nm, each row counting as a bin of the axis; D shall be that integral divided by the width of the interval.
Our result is 29.2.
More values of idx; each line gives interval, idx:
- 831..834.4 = -744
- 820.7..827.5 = -872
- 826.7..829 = -690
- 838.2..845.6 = -616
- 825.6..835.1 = -695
